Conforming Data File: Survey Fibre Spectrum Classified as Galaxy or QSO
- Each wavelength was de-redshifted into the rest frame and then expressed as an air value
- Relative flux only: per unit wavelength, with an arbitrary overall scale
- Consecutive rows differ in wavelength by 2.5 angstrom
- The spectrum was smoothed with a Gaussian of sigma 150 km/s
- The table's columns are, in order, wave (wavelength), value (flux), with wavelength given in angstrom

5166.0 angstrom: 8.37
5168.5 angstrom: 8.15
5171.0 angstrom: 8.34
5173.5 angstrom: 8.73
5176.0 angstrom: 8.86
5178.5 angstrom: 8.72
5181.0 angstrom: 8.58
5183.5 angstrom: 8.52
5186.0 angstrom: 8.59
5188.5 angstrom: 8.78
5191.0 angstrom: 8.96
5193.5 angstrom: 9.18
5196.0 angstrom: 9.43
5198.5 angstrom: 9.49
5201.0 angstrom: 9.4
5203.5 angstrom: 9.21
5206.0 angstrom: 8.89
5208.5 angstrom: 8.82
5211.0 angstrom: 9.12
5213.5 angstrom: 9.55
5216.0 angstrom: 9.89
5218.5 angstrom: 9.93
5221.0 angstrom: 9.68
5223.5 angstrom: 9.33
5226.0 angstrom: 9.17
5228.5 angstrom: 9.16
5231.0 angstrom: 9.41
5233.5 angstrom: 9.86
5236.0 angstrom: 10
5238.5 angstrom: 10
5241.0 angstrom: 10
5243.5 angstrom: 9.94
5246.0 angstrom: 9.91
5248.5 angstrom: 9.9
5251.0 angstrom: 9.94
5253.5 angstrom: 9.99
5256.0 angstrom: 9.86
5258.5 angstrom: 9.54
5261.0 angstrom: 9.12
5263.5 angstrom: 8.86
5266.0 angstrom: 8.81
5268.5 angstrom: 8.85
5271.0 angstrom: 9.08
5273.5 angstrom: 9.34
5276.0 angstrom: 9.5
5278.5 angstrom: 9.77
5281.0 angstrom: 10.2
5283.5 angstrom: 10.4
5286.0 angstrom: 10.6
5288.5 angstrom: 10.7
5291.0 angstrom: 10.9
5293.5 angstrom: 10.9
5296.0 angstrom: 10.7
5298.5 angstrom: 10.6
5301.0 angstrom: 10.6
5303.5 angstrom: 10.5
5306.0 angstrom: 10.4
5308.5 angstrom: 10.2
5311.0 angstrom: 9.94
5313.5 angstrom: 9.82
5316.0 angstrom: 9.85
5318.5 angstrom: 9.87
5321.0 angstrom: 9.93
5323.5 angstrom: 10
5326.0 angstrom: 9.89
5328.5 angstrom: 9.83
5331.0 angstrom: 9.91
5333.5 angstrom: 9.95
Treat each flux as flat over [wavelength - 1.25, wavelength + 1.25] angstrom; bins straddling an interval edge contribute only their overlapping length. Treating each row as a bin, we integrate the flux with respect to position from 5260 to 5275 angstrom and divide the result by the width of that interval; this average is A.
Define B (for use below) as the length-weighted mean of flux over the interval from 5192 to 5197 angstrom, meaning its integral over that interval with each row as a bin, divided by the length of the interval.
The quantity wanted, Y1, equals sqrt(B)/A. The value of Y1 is 0.338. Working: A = 9.02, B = 9.3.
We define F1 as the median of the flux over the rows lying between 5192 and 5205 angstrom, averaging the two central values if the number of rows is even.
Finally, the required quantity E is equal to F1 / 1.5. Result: 6.27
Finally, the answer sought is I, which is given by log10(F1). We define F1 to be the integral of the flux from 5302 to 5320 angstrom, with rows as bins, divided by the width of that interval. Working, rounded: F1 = 10.1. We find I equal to 1.00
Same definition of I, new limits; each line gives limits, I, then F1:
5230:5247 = 0.99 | 9.9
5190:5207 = 0.97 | 9.2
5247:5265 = 0.98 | 9.6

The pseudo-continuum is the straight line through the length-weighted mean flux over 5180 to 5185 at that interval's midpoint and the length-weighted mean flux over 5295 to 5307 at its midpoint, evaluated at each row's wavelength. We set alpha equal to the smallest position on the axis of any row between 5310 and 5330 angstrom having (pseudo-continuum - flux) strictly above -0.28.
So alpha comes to 5311.0 angstrom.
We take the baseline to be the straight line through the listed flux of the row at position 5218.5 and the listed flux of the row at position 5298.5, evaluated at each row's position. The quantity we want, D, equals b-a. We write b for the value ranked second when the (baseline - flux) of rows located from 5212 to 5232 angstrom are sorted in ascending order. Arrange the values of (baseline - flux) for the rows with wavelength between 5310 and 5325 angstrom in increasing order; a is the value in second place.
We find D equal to -0.8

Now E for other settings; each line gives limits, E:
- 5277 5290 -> 6.93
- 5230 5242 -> 6.67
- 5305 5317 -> 6.63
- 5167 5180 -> 5.81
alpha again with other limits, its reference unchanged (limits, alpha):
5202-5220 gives 5206.0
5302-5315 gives 5303.5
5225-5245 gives 5226.0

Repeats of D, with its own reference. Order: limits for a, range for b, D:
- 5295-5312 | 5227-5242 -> 0.1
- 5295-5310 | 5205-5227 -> 0.0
